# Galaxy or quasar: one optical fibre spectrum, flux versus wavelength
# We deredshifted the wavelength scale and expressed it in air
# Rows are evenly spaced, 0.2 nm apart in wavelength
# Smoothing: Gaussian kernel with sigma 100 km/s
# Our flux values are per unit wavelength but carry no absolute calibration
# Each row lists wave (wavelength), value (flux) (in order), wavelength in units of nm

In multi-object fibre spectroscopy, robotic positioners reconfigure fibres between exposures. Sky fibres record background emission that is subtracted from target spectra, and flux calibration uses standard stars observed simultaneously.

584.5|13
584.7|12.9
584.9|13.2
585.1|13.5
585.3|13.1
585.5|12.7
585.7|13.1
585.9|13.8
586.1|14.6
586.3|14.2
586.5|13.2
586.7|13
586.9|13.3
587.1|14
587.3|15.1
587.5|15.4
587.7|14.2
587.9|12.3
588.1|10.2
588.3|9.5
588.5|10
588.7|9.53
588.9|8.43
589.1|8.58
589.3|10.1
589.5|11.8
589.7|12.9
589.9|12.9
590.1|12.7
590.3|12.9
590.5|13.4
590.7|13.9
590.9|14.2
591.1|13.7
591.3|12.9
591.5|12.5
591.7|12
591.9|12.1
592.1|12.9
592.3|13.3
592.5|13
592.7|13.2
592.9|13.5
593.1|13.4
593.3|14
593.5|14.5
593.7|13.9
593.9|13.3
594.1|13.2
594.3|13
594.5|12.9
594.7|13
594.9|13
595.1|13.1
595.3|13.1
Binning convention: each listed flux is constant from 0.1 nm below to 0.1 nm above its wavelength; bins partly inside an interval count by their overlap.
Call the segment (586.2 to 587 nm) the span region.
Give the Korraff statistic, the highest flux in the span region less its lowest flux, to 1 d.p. 1.2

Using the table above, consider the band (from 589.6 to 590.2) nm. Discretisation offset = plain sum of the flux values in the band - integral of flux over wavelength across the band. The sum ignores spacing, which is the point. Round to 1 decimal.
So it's 30.8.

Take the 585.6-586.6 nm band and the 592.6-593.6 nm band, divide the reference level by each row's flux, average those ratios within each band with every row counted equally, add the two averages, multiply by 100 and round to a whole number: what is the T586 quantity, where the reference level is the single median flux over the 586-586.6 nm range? 207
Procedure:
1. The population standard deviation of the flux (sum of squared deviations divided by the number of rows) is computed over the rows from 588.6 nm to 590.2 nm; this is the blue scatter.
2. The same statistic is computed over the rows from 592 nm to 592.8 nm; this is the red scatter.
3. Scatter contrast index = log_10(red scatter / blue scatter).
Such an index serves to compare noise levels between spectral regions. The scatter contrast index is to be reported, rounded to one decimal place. -1.1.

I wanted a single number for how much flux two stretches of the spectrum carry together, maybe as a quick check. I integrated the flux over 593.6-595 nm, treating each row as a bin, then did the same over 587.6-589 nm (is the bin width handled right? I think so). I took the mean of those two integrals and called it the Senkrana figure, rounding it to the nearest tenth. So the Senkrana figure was 16.6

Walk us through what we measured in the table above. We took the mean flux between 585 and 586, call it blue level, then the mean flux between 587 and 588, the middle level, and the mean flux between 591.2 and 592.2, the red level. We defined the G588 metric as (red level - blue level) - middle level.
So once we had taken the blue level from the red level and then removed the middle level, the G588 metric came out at -15.0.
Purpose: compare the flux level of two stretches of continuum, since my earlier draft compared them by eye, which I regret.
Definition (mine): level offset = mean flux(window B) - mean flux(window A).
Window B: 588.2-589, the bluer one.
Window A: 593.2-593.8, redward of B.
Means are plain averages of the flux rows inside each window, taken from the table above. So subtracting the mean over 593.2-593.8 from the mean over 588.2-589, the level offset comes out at -4.8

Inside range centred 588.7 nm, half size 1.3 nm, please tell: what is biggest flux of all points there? 15.4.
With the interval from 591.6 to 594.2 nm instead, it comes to 14.5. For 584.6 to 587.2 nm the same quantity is 14.6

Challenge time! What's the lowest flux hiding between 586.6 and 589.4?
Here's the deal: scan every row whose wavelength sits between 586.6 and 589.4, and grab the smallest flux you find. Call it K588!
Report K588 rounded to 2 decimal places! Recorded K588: 8.43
